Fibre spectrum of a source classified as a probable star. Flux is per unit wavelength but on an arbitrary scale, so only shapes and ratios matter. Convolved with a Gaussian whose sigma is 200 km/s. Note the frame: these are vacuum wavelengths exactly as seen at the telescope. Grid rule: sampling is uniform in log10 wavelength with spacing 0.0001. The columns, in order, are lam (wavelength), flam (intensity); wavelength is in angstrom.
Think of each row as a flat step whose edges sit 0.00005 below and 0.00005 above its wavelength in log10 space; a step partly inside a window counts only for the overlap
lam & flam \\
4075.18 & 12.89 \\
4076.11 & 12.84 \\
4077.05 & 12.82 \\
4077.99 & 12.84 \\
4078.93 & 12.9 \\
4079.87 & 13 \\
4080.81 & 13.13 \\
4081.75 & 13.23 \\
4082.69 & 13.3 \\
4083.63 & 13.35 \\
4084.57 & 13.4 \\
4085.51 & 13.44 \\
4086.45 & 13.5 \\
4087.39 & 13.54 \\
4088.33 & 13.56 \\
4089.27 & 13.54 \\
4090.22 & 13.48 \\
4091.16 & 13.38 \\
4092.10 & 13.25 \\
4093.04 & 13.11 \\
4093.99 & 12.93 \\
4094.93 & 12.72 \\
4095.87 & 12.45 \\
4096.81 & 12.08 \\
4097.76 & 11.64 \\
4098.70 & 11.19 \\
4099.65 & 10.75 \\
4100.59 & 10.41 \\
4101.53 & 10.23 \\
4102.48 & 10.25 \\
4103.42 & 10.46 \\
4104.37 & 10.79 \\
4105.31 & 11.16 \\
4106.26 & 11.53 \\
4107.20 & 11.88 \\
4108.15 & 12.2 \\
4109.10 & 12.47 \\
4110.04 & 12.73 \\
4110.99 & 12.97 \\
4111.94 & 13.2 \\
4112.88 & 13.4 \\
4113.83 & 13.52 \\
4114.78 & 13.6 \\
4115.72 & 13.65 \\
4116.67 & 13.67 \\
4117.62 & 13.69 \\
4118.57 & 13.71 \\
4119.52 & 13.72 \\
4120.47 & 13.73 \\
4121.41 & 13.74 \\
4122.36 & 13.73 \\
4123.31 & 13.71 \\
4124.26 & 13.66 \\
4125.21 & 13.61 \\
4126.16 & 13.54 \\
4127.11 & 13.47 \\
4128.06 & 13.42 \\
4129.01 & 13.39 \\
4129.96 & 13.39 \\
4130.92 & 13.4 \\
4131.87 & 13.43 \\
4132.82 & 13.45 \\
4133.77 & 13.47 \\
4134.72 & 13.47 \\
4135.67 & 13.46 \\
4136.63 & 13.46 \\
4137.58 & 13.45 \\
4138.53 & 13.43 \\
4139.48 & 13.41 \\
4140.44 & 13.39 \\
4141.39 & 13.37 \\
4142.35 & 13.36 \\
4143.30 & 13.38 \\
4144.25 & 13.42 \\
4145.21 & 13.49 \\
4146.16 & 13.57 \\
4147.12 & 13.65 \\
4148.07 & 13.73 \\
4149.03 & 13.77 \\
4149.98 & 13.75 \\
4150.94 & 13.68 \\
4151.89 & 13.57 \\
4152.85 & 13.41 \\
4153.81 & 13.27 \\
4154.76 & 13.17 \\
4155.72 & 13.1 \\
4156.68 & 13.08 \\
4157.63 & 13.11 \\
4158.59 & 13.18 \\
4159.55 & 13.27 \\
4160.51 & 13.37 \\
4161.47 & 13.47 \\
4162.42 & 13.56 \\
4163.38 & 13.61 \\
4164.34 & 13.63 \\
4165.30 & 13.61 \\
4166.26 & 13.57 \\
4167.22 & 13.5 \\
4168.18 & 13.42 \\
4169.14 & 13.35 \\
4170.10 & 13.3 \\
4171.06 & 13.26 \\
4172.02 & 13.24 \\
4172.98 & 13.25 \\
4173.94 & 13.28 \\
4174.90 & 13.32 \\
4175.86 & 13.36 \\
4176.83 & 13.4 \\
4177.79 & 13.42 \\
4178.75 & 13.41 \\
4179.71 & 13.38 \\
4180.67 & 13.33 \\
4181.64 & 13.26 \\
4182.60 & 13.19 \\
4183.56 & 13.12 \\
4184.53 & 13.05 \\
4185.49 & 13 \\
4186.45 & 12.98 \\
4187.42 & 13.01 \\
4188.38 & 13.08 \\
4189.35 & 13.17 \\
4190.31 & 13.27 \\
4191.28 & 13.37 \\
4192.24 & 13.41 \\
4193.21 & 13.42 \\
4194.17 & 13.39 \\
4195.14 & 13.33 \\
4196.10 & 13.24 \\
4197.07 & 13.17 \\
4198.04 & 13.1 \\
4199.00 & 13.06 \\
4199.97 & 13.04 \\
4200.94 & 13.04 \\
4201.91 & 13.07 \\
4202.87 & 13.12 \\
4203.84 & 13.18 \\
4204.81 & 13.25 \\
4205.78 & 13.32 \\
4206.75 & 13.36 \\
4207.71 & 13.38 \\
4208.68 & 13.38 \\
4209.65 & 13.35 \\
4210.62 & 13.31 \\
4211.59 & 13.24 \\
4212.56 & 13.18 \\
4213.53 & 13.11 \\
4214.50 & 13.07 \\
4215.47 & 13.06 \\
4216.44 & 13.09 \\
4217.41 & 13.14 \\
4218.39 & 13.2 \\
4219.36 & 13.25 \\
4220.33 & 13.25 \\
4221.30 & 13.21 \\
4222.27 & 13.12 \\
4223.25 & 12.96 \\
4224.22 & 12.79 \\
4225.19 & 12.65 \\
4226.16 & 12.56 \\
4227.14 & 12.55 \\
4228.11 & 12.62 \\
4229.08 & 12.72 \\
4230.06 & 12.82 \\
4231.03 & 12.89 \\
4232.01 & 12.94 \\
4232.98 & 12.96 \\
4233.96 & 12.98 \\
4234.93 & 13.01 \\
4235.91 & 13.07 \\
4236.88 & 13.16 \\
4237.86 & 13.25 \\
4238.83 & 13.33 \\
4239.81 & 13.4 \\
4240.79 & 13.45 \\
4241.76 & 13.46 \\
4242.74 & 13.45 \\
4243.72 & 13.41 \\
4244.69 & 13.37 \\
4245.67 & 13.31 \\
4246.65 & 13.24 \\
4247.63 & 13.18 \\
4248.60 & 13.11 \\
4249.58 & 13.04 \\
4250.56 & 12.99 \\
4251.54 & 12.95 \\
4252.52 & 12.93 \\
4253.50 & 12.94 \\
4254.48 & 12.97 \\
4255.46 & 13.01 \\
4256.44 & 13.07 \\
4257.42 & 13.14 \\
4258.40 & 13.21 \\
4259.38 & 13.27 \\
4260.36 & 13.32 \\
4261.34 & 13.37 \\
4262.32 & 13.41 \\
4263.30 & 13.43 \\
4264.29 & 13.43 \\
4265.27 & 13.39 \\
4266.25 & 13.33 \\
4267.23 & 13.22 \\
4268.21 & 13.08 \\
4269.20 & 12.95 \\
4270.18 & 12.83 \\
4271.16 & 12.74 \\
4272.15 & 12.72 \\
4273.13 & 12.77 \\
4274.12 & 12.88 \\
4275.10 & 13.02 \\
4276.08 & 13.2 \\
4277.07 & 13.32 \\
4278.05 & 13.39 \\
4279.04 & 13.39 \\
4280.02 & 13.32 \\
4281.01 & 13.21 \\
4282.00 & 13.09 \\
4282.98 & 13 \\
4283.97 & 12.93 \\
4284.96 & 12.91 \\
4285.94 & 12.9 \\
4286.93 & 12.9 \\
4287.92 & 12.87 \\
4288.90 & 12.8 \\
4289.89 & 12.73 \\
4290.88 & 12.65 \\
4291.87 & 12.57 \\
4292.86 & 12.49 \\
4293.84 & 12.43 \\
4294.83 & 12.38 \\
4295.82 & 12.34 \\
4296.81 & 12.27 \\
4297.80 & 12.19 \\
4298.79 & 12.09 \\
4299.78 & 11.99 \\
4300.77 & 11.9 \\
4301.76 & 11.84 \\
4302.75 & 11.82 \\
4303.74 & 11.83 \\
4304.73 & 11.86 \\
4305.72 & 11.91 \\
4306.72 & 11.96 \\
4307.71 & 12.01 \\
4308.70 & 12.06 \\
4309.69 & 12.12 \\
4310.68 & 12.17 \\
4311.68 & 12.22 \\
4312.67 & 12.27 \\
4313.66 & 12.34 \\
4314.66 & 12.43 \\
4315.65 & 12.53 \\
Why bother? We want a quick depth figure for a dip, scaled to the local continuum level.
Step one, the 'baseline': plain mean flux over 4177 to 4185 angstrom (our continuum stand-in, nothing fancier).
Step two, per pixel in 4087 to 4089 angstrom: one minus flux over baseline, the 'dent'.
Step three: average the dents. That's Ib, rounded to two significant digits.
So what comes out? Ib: -0.021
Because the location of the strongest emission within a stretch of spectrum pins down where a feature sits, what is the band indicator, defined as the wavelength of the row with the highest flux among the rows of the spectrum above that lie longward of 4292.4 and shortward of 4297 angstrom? 4292.86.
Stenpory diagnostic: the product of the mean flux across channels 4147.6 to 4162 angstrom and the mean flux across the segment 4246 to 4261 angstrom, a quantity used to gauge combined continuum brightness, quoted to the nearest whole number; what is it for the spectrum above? 175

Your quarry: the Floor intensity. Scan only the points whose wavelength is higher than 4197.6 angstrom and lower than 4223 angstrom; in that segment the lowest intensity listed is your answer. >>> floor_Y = 13.04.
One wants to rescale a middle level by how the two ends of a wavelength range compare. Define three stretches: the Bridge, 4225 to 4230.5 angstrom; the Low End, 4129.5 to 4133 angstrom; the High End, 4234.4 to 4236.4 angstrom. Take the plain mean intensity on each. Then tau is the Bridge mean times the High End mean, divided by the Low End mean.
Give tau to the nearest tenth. 12.3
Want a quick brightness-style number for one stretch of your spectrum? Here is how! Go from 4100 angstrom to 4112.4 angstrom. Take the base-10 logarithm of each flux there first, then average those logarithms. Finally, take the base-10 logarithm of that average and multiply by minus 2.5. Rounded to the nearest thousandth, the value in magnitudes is -0.064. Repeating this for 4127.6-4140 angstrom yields -0.131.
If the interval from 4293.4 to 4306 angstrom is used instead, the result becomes -0.085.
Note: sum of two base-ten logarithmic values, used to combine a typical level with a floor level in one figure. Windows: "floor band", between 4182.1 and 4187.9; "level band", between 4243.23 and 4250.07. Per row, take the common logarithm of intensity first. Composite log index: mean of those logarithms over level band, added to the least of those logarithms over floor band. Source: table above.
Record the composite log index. 2.24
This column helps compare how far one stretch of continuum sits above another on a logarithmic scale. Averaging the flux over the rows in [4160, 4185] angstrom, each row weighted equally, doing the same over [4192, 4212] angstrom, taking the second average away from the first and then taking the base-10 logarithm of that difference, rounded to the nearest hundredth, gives -0.90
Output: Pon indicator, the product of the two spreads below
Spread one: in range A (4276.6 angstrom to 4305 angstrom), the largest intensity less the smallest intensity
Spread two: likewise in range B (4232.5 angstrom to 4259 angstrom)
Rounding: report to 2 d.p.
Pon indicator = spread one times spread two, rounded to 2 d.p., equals 0.83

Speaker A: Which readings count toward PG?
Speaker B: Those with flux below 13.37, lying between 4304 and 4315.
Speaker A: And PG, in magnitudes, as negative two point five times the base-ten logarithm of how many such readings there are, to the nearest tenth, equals -2.6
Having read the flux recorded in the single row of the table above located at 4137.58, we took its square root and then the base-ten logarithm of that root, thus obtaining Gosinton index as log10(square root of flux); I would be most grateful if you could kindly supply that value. 0.564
